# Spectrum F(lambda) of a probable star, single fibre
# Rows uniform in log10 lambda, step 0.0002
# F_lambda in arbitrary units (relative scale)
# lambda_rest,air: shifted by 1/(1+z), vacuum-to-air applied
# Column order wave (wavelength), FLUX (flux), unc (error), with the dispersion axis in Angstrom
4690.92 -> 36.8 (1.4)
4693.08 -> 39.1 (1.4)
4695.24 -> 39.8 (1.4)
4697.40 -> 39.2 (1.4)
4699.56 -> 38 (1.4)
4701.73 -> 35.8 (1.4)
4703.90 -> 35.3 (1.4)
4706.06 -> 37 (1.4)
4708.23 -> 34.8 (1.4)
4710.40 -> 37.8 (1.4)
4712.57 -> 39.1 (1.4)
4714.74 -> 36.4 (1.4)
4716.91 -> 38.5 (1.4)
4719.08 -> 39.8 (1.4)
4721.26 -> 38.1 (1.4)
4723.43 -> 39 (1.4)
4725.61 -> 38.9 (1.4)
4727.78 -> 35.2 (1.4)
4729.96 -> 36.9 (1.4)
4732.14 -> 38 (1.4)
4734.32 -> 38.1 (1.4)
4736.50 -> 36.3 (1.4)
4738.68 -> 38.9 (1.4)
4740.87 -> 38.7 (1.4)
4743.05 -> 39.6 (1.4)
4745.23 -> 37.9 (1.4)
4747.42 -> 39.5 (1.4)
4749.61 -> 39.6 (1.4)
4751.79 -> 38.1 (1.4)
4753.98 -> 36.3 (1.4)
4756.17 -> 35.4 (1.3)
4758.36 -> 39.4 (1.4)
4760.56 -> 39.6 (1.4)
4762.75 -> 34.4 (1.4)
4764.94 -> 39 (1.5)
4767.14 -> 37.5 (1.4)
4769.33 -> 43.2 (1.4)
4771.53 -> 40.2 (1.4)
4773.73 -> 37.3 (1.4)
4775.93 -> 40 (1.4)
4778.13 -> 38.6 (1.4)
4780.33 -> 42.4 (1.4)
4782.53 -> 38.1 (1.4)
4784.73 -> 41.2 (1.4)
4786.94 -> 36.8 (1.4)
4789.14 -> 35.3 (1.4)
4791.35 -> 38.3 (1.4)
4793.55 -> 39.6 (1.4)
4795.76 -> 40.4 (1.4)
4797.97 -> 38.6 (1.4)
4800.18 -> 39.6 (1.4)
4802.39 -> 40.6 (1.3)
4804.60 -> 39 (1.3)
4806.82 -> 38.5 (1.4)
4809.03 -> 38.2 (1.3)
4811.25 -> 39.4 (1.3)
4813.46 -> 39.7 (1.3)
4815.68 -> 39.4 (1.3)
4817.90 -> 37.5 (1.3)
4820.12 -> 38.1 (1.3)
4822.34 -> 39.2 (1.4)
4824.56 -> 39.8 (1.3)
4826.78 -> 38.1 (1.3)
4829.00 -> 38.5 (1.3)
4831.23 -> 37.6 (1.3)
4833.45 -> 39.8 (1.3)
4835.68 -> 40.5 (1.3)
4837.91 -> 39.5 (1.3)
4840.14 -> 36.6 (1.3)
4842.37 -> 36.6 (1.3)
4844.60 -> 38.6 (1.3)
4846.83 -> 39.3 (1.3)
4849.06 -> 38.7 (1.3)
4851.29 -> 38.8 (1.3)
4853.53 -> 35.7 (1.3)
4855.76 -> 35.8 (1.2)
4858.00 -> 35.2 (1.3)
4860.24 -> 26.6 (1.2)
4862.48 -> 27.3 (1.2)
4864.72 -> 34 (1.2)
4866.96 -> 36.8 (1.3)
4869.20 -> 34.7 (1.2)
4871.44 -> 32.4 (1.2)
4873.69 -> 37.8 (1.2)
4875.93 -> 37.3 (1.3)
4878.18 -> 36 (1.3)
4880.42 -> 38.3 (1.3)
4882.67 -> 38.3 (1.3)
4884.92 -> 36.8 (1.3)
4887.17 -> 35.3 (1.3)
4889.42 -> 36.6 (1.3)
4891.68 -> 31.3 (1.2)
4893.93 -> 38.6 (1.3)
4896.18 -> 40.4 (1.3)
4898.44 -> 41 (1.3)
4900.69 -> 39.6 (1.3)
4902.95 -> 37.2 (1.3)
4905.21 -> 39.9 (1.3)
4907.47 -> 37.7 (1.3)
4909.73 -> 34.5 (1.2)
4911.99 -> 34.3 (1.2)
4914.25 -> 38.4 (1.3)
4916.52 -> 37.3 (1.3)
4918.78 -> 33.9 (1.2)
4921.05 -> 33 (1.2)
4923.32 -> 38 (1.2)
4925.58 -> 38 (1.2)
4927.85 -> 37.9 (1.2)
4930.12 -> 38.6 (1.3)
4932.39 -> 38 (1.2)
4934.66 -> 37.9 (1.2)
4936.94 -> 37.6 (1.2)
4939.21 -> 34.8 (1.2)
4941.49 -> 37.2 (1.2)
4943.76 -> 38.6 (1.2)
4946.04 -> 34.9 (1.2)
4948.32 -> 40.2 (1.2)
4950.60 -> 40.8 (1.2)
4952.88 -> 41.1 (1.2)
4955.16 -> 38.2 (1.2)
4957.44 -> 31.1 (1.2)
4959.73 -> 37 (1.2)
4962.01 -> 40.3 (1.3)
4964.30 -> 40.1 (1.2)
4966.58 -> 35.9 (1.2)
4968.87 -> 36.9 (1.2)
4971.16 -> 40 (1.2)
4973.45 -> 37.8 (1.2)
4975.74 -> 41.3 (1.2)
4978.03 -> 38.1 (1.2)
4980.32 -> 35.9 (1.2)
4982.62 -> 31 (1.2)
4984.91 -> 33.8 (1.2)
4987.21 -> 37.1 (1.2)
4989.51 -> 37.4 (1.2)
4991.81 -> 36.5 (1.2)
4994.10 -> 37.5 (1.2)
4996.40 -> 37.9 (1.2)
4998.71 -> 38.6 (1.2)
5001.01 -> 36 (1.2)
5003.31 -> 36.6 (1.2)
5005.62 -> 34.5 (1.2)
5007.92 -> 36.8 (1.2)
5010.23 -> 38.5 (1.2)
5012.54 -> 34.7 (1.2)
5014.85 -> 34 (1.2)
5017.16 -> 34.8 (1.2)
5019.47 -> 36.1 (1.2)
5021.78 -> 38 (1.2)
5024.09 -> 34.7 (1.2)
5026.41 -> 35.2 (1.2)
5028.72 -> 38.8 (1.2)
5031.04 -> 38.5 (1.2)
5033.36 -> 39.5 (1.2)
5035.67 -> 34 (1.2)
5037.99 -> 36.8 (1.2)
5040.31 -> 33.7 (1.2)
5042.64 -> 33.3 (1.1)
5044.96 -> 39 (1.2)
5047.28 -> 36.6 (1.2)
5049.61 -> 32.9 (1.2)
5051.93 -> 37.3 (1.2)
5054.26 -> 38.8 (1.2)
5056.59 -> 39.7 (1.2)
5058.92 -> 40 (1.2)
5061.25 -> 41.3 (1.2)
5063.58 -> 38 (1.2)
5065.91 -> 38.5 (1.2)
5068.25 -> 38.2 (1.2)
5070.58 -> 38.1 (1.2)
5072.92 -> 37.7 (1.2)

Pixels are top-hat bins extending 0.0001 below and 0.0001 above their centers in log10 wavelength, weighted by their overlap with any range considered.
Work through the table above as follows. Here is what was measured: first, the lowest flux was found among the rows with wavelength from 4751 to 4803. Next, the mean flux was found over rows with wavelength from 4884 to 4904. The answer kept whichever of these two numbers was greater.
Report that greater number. 37.4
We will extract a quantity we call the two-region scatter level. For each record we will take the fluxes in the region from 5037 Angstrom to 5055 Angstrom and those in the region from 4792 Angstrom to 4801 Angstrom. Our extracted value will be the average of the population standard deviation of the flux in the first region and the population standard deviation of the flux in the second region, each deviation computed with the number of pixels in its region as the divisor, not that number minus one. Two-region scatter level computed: 1.5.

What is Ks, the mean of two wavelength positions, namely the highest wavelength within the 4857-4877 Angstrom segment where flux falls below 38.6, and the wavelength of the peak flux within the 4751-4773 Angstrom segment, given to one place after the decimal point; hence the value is 4822.6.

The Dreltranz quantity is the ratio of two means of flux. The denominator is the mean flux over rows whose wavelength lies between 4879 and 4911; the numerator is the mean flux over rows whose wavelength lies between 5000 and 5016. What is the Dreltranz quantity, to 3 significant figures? 0.956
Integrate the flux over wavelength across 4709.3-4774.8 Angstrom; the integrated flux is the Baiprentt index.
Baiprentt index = 2504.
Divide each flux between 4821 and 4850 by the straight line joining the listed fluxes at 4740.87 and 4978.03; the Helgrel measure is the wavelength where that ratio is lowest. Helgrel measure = 4840.14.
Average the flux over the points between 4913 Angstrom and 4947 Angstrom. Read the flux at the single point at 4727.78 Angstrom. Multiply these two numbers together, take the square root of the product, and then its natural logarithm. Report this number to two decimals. 3.59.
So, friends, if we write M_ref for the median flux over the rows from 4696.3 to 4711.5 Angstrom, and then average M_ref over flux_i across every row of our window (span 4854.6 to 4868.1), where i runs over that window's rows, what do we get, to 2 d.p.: 1.15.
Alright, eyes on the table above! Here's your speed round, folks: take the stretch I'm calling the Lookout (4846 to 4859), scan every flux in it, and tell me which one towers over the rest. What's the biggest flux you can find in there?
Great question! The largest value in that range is 39.3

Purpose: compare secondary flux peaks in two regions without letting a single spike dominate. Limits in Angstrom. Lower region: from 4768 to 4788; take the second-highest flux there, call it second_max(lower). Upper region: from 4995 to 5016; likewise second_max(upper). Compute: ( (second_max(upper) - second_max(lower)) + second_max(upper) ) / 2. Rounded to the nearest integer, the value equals 17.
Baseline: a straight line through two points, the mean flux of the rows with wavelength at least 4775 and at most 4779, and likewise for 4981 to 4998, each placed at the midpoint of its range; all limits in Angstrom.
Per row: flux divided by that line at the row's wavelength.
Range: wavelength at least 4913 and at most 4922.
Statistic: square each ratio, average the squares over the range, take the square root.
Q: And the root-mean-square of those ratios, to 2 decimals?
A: 0.96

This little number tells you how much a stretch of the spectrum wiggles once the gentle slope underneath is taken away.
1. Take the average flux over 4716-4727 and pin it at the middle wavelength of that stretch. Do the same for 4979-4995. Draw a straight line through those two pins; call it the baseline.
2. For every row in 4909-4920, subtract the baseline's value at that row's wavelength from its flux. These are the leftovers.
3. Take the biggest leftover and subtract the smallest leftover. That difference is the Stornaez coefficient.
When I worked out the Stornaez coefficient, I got 4.4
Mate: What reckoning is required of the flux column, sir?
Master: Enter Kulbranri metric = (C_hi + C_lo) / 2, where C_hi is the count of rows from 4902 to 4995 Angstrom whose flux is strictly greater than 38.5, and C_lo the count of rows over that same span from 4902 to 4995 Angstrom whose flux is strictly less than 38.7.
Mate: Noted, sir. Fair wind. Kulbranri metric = 21.5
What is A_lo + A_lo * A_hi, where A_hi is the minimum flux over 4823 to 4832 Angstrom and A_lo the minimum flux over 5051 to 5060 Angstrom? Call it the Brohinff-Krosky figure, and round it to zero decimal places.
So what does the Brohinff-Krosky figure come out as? 1440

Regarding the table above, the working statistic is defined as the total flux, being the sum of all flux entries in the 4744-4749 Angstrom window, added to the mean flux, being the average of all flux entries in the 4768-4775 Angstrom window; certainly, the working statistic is 118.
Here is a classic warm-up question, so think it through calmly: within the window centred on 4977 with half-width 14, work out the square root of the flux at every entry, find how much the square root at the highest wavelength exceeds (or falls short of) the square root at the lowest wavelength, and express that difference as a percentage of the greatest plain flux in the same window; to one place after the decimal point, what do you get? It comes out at -0.5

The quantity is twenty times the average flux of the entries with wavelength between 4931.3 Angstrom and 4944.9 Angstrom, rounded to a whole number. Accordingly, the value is 747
